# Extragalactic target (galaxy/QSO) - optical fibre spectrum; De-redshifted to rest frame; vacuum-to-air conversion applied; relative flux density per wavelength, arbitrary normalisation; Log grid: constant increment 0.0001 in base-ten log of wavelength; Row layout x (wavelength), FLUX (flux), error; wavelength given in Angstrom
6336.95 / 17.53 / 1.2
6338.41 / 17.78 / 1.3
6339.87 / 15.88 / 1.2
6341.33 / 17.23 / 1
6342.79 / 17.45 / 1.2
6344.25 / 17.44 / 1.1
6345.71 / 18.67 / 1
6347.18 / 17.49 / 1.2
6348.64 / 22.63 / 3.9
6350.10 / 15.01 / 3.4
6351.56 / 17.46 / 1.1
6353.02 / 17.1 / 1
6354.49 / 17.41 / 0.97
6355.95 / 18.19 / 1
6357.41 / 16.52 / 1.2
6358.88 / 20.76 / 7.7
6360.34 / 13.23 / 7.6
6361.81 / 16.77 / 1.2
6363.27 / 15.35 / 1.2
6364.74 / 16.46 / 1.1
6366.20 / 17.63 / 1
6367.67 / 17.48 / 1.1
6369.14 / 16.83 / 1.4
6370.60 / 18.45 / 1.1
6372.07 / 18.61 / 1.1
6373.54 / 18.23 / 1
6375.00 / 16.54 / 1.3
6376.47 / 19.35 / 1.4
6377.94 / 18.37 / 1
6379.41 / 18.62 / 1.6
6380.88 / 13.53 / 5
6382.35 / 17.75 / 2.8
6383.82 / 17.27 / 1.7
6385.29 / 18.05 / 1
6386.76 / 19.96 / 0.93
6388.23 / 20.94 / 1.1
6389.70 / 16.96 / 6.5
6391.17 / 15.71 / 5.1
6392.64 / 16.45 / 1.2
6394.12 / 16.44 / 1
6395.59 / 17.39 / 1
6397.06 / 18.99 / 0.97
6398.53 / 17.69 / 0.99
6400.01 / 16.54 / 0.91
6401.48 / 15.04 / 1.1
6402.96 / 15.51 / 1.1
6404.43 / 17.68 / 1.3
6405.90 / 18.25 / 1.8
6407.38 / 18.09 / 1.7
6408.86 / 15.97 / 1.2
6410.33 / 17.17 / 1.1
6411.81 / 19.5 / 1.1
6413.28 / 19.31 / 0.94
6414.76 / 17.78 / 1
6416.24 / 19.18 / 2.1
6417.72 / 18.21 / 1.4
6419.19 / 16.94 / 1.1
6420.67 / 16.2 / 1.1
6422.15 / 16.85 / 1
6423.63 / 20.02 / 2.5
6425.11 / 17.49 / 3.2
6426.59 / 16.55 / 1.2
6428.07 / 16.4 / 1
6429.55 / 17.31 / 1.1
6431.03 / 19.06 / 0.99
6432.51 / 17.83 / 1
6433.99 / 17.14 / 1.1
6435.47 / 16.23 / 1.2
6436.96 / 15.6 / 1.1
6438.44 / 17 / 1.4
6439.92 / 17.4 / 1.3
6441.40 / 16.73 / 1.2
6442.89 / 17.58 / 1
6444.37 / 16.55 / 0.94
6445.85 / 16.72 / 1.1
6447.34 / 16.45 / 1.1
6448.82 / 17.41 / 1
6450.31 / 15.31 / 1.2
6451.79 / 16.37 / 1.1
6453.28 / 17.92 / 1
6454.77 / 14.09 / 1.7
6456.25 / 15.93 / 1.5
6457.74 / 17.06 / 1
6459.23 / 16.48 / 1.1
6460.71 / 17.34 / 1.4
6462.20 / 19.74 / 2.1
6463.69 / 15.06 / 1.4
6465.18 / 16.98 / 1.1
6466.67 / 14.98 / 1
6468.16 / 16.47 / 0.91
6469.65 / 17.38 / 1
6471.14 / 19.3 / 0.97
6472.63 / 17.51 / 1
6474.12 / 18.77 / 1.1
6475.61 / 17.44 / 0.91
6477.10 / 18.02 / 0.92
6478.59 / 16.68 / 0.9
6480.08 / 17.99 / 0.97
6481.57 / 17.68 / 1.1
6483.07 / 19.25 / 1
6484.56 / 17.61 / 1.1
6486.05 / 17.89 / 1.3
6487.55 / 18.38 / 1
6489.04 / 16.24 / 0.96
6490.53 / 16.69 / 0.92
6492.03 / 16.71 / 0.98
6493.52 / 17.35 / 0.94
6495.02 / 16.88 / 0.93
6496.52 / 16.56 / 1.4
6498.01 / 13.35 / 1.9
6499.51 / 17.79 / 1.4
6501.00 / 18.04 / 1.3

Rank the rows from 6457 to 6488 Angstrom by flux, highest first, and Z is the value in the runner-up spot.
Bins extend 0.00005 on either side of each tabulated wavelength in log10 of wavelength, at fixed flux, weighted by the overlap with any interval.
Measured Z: 19.3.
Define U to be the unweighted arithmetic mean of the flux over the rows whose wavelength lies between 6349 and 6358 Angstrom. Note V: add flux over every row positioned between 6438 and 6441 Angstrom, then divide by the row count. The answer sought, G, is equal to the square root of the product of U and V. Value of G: 17.1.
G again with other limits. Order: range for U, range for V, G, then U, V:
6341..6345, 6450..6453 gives 16.6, 17.4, 15.8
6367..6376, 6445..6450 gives 17.3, 17.7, 16.9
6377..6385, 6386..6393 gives 17.6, 17.1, 18.0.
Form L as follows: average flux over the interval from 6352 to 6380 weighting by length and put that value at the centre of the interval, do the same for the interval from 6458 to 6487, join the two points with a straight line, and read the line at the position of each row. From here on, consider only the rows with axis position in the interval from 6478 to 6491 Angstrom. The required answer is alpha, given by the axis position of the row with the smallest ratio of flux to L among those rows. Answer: 6489.04 Angstrom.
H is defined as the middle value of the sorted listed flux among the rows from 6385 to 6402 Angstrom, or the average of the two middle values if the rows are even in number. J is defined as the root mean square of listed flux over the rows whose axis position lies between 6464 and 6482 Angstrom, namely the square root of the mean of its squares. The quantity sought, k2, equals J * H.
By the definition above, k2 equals 300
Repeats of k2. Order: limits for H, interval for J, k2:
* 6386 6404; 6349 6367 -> 283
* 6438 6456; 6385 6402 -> 294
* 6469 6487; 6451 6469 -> 295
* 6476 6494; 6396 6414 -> 309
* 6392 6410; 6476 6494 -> 298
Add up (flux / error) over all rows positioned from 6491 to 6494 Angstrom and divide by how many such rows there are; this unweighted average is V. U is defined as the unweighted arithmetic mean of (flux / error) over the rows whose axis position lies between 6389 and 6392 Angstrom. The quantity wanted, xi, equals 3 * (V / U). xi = 18.7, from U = 3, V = 18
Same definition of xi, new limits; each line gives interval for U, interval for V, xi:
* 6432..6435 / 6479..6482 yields 3.1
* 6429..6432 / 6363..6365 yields 2.4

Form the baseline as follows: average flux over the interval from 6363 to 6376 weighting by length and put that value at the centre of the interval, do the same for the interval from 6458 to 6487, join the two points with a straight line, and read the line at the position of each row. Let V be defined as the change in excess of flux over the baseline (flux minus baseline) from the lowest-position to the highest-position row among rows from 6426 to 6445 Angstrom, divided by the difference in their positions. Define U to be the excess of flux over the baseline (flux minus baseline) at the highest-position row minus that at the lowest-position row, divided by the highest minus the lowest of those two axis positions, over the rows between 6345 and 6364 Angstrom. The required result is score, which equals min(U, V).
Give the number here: -0.19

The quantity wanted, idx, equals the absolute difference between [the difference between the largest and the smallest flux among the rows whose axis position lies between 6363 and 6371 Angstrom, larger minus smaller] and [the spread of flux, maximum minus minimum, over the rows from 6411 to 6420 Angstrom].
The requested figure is 0.5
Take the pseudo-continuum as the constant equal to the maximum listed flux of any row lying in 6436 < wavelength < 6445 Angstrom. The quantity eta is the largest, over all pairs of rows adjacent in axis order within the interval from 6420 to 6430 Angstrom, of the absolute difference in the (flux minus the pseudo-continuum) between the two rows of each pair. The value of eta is 3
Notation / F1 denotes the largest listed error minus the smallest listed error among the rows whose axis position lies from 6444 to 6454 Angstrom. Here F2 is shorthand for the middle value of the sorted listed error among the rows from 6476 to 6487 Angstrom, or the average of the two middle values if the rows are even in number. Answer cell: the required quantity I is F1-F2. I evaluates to -0.7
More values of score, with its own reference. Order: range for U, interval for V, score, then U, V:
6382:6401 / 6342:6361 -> -0.24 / -0.07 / -0.24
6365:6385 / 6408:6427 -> -0.02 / -0.02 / 0.03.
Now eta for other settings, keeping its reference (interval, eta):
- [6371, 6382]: 5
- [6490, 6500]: 4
